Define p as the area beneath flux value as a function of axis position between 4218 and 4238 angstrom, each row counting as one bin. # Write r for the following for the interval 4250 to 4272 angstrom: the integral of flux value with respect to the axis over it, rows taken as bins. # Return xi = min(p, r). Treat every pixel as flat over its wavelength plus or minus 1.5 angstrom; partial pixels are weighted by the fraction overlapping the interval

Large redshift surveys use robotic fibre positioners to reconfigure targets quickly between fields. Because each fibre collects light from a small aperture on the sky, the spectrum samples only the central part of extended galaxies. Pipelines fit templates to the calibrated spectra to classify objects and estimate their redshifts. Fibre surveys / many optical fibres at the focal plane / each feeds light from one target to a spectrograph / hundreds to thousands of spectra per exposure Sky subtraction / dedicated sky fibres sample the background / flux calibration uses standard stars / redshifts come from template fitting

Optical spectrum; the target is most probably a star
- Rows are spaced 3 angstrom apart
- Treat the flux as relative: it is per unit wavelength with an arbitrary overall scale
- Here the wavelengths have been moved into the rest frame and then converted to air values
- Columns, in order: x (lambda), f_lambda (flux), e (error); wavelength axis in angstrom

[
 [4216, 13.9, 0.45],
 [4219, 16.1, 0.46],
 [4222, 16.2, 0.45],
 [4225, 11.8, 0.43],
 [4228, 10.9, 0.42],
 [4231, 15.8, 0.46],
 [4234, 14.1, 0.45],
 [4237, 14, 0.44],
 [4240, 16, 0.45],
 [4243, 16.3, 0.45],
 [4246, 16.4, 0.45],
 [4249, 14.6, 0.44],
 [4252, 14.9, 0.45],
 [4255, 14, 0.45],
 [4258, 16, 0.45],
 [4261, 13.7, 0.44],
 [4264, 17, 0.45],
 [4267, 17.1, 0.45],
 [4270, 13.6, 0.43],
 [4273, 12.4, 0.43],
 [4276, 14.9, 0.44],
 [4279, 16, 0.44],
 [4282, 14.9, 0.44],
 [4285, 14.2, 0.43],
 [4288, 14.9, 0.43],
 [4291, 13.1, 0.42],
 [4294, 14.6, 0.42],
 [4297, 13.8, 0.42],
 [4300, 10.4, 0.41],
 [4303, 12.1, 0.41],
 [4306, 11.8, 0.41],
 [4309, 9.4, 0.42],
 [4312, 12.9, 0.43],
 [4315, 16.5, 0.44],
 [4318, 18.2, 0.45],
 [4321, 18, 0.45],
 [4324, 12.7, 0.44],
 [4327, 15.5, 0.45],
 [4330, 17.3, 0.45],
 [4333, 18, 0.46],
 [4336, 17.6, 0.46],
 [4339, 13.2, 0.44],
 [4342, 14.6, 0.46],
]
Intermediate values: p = 282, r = 332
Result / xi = 282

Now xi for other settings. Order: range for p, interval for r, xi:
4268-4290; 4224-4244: 283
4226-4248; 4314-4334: 324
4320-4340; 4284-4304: 266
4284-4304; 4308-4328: 266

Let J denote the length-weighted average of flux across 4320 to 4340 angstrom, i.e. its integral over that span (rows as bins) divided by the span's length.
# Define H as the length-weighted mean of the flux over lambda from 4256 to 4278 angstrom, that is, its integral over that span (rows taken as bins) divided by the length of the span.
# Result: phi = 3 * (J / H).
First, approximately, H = 15.0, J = 16.1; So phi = 3.2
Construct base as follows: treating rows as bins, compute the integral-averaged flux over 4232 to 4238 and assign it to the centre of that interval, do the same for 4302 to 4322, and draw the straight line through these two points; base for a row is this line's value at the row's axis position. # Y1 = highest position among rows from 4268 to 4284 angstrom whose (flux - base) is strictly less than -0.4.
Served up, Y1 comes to 4273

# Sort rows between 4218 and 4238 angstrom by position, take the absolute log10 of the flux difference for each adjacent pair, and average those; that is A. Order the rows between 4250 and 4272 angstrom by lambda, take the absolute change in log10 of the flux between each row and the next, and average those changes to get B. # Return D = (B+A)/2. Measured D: 0.0614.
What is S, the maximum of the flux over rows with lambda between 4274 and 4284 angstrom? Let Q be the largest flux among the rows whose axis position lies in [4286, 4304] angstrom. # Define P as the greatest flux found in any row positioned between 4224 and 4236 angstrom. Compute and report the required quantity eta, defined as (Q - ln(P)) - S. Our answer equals -3.9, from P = 15.8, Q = 14.9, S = 16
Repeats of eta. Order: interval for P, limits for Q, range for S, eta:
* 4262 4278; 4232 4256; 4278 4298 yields -2.4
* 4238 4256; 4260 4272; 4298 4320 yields -3.9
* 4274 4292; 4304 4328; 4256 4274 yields -1.7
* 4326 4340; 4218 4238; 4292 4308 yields -1.3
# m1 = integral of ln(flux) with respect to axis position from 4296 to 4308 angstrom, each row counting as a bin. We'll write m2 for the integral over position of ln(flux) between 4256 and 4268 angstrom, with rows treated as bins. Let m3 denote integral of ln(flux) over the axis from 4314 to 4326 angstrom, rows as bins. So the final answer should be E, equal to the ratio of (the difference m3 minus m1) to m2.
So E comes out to 0.114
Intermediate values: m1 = 29.6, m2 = 33.1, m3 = 33.4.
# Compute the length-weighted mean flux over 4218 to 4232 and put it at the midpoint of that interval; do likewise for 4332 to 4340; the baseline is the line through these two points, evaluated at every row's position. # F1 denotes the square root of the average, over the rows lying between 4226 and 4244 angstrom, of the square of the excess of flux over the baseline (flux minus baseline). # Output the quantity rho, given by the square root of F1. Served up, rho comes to 1.3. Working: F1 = 1.8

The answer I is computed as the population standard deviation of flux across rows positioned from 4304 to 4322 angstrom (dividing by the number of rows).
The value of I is 3.3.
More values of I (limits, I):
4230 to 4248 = 1.0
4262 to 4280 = 1.7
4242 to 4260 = 0.9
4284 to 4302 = 1.5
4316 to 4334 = 2.0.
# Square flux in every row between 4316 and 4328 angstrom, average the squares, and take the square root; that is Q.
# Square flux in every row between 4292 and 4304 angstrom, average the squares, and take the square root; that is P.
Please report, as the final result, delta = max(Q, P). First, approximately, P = 12.8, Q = 16.3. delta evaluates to 16.3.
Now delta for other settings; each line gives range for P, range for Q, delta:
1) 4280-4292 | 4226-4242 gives 14.3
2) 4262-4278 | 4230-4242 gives 15.1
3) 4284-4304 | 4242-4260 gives 15.4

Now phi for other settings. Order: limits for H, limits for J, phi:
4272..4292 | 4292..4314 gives 2.6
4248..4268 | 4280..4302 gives 2.7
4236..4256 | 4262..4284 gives 3.0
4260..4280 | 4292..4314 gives 2.5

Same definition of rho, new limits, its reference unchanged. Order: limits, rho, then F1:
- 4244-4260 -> 1.0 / 1.1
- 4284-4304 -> 1.6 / 2.7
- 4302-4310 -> 2.2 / 4.8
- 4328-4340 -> 1.4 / 2.0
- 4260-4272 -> 1.3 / 1.8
